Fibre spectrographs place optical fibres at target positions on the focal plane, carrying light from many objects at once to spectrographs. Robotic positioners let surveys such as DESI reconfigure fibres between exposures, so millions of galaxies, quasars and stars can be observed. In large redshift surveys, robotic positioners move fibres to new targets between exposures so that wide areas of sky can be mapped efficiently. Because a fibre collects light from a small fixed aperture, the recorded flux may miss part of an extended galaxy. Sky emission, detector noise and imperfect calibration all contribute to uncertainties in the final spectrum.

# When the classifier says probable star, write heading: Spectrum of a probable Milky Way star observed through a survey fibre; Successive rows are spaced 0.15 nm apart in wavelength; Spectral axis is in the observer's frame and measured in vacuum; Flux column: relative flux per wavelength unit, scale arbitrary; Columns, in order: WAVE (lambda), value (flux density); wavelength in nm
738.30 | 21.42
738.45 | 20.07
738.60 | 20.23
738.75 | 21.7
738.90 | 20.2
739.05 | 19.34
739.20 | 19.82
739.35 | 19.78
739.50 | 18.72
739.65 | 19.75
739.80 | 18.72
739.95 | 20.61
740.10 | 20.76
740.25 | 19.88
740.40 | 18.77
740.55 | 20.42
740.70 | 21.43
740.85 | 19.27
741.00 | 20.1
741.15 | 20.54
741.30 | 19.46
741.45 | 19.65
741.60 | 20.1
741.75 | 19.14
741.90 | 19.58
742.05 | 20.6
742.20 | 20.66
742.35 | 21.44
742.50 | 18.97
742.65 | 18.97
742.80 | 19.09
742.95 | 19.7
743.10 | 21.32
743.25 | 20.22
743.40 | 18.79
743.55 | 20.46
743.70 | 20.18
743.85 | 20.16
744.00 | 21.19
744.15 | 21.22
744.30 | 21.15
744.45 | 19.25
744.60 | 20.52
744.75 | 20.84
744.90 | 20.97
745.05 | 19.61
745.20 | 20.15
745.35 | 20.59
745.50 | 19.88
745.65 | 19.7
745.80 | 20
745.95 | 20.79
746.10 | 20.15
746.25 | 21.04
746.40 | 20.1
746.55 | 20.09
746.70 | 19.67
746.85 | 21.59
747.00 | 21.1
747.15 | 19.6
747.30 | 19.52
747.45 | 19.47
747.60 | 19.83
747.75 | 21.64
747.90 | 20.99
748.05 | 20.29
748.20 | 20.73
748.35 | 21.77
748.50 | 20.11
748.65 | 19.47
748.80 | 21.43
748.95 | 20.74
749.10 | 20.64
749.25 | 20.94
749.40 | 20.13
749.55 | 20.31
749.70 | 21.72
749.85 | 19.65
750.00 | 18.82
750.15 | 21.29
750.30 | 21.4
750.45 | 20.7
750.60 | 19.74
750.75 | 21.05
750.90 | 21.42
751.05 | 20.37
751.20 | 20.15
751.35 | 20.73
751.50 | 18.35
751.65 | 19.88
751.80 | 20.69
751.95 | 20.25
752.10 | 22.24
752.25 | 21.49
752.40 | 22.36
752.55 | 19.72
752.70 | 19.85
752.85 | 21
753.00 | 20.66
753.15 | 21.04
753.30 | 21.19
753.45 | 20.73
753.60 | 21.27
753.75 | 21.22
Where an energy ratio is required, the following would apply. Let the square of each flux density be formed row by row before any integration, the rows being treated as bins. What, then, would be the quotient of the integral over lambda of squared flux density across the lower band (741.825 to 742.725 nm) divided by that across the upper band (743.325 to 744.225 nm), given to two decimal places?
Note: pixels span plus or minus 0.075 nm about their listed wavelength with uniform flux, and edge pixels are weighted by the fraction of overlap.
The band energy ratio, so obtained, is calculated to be 0.97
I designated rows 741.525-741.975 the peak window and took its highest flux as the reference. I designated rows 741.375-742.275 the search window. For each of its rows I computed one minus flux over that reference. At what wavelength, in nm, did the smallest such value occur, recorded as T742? 742.20 nm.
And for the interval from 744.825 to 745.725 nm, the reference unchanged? 744.90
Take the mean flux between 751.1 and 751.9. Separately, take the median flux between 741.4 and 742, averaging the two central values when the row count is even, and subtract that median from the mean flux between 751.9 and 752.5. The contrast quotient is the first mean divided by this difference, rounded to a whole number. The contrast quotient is 10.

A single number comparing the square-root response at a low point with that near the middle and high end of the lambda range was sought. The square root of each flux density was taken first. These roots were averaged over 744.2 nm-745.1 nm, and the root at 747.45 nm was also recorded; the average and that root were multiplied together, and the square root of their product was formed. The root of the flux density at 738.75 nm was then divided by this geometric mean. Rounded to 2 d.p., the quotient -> 1.04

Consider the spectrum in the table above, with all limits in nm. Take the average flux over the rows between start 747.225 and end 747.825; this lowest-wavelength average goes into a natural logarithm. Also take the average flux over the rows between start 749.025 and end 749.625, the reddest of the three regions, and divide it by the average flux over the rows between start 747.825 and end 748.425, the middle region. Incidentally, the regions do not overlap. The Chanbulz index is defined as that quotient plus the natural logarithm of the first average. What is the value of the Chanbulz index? 3.98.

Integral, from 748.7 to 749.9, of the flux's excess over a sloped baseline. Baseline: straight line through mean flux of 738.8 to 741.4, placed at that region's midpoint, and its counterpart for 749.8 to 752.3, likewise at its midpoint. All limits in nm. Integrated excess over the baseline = 0.37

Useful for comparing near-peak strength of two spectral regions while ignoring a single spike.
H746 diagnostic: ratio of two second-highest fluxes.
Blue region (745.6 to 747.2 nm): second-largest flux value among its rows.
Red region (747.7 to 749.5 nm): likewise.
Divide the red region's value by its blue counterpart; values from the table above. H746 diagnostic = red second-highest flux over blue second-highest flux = 1.03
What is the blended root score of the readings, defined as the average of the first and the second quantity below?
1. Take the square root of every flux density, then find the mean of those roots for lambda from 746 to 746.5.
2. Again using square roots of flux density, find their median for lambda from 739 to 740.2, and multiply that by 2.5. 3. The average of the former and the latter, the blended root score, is 7.82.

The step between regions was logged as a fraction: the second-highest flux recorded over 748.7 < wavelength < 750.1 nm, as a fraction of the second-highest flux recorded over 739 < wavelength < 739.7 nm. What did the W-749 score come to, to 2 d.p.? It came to 1.08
